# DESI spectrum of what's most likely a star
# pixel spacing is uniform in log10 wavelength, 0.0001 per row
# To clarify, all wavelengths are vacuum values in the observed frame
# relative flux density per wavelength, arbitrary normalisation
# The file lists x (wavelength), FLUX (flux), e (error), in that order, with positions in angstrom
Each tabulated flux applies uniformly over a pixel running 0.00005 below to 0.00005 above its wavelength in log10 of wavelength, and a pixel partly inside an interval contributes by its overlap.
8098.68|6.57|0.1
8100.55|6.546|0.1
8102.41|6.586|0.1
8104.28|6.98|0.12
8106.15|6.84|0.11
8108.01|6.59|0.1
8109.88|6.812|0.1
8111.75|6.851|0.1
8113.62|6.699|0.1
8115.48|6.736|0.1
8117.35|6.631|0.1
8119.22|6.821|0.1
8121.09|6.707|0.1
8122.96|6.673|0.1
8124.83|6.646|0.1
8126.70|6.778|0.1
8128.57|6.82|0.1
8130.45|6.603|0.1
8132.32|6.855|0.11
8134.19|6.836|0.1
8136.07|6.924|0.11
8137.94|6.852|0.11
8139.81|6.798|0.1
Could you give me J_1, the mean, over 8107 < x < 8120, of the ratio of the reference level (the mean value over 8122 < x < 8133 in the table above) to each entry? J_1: 0.999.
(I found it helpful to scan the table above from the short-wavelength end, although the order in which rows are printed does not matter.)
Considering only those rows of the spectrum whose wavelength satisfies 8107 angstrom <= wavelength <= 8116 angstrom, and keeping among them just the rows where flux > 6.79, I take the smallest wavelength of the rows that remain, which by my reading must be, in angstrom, 8109.88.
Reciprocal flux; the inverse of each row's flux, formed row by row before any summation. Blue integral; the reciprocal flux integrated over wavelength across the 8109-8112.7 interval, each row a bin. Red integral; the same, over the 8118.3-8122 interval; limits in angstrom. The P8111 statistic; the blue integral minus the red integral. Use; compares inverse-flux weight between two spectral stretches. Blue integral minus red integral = -0.006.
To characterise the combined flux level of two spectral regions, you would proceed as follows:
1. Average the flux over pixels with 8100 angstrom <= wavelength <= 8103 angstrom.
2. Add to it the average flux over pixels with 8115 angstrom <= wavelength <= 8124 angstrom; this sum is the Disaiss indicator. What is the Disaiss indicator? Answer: 13.3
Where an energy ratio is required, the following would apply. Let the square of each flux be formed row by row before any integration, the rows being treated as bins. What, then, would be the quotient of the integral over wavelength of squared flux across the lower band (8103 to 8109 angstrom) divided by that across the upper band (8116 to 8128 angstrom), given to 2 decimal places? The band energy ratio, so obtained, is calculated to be 0.51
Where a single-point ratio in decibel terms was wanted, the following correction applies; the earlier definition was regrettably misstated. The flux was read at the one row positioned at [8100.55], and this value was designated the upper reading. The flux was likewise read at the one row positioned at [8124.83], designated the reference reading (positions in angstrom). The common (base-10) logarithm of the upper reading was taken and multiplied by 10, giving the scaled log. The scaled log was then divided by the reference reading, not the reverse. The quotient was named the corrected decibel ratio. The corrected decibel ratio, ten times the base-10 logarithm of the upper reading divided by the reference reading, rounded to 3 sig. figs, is 1.23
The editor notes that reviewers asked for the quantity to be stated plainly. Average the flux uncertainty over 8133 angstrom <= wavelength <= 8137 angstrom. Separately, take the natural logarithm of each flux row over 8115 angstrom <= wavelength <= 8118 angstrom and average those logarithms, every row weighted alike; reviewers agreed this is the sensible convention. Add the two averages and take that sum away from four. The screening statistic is 2.00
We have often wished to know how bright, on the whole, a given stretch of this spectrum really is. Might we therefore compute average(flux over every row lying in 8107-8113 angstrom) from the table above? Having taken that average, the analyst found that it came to 6.75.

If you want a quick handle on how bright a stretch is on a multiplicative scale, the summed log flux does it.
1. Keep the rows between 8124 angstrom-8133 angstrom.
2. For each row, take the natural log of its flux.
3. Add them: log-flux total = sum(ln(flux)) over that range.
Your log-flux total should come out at 9.54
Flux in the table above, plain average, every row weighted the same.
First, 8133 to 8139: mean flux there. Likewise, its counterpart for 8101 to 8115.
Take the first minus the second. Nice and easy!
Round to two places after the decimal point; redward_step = 0.11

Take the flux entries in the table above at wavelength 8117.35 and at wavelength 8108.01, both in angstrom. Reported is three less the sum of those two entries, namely -10.2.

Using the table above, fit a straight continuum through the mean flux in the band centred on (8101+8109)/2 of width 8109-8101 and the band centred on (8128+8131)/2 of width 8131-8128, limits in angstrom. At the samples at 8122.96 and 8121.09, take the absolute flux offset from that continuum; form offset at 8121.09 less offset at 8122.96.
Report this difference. -0.031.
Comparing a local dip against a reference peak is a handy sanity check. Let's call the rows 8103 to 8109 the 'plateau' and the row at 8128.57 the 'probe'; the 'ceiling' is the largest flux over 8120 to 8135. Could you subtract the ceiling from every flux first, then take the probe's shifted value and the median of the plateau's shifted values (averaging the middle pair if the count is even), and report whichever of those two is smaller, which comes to -0.035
